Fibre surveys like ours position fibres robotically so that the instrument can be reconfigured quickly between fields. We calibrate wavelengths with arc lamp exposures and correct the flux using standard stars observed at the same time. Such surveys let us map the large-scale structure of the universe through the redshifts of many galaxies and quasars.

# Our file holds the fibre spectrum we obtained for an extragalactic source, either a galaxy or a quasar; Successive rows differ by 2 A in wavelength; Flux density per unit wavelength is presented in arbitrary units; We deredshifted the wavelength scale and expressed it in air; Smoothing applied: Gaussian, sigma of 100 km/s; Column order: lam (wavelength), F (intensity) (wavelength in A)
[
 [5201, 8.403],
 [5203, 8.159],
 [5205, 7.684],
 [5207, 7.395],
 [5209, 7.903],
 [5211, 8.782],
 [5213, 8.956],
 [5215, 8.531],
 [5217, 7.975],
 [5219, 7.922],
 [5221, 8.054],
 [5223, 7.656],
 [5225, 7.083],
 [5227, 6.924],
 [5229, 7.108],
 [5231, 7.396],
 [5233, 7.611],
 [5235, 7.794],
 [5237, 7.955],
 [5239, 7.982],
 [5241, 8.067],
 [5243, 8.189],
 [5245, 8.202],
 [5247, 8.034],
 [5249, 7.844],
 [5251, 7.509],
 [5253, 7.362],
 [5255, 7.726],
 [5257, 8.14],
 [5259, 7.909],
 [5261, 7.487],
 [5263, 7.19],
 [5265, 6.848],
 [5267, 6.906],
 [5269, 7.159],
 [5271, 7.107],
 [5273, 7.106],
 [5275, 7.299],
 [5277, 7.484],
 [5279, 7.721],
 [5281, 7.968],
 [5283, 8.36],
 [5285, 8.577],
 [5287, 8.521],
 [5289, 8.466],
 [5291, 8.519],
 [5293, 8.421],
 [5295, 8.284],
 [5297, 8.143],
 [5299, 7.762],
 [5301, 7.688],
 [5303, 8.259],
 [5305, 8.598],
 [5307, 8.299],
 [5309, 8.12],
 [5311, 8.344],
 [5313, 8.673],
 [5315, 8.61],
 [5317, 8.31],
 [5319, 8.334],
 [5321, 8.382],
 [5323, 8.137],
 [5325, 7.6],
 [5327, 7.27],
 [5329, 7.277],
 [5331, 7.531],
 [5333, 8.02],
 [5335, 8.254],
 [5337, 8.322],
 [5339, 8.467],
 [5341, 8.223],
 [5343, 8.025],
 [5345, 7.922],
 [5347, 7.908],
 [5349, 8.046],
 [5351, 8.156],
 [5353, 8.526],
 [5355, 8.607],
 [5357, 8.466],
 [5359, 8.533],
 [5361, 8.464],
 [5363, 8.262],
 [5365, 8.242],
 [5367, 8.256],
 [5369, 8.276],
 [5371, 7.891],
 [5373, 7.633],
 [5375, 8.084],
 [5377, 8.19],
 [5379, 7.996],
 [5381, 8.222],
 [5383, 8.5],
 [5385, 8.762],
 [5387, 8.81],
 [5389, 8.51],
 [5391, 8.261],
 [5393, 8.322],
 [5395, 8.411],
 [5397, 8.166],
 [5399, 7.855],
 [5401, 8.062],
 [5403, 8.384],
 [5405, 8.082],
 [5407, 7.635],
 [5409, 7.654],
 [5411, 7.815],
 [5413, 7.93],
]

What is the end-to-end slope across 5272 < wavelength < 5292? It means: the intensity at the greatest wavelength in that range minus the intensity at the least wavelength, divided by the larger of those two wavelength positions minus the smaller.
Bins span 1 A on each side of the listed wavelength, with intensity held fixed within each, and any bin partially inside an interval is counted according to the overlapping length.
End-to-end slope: 0.08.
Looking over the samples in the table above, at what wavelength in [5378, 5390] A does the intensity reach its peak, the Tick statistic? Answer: 5387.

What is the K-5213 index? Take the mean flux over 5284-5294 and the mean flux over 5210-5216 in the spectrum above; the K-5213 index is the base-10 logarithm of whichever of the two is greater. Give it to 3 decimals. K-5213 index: 0.942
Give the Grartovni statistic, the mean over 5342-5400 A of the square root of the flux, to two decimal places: 2.87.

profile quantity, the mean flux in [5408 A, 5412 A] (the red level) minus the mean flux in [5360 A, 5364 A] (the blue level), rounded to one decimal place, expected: -0.6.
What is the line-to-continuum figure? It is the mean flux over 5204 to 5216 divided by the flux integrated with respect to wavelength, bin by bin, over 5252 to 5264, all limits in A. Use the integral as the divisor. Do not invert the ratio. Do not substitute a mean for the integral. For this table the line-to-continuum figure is 0.090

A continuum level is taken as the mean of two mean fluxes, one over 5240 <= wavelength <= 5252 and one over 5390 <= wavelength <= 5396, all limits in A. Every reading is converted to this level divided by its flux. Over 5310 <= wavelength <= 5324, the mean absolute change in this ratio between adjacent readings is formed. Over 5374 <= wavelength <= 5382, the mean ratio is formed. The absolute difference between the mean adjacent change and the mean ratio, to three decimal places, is 0.984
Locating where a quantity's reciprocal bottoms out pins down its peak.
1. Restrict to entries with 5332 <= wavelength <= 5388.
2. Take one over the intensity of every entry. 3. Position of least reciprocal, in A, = 5387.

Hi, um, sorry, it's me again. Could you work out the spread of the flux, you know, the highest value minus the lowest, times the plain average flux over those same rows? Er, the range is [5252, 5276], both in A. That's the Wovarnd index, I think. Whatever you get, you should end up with 9.5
